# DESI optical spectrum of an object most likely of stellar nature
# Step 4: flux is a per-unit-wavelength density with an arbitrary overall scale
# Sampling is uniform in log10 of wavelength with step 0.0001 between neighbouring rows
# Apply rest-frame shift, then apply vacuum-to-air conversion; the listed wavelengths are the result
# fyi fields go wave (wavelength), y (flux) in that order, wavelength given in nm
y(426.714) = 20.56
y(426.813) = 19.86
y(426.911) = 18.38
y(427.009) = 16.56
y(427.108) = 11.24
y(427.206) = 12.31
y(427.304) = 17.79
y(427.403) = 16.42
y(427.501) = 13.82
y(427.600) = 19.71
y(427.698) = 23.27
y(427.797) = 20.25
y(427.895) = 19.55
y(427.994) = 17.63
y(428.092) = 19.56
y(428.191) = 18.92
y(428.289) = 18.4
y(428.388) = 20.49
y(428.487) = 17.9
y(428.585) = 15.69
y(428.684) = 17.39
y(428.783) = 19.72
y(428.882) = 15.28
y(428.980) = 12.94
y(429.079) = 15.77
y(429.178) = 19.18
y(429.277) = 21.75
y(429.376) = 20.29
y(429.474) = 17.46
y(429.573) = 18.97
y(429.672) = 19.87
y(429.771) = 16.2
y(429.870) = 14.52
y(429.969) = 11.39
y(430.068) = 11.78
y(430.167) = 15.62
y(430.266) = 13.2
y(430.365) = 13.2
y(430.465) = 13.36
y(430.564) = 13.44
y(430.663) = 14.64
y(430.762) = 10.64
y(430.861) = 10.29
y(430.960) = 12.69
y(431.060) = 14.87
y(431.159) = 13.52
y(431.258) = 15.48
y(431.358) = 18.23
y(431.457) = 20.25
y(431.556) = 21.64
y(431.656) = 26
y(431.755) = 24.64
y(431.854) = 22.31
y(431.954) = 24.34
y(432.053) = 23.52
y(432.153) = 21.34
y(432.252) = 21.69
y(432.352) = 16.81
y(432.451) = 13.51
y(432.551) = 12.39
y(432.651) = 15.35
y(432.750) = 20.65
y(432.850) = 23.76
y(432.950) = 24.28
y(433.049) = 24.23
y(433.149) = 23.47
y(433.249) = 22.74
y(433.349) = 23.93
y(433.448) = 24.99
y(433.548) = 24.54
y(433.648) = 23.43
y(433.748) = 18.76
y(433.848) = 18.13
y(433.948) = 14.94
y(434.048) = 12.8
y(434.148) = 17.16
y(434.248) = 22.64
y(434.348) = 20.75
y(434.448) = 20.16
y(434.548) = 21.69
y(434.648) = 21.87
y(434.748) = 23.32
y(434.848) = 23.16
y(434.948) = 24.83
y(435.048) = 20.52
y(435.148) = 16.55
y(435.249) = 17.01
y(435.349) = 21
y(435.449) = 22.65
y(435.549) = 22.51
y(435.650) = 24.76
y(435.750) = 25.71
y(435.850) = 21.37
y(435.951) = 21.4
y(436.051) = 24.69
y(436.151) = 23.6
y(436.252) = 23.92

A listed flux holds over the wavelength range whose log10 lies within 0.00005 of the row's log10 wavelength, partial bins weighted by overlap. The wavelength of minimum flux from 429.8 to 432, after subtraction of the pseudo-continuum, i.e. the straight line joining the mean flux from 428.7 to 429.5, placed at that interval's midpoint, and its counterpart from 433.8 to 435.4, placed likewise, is 430.861 nm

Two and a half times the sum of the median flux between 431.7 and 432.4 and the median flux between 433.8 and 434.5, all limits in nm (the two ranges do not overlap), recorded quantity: 101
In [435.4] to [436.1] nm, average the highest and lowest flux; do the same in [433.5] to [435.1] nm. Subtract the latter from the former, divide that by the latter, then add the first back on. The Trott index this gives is 24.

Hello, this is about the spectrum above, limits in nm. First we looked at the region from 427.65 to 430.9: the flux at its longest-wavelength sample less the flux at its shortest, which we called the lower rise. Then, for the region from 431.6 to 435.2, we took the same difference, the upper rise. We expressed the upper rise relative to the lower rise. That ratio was 0.7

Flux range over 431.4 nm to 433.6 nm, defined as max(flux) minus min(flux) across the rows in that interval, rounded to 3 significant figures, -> 13.6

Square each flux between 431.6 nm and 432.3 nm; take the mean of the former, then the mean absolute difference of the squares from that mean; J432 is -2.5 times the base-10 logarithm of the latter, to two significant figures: -4.5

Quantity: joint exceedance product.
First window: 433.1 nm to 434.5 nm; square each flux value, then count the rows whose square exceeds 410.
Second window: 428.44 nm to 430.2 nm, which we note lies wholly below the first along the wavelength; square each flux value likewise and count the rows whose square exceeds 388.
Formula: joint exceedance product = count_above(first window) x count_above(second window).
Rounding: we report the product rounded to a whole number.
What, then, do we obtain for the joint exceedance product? 32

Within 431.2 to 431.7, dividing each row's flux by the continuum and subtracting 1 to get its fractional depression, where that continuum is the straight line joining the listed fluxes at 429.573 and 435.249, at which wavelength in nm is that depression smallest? 431.258 nm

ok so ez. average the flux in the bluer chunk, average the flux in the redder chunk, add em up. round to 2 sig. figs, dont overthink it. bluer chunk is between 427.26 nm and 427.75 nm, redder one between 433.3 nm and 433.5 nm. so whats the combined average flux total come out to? 43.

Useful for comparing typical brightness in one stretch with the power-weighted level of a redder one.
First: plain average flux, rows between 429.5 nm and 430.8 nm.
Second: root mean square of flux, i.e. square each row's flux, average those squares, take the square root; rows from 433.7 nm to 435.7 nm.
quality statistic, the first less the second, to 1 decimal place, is -6.1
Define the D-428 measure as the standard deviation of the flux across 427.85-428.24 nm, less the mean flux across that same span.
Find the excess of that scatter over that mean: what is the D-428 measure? -18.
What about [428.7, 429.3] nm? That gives -14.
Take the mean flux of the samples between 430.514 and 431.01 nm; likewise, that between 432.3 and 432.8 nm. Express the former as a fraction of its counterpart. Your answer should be 0.78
